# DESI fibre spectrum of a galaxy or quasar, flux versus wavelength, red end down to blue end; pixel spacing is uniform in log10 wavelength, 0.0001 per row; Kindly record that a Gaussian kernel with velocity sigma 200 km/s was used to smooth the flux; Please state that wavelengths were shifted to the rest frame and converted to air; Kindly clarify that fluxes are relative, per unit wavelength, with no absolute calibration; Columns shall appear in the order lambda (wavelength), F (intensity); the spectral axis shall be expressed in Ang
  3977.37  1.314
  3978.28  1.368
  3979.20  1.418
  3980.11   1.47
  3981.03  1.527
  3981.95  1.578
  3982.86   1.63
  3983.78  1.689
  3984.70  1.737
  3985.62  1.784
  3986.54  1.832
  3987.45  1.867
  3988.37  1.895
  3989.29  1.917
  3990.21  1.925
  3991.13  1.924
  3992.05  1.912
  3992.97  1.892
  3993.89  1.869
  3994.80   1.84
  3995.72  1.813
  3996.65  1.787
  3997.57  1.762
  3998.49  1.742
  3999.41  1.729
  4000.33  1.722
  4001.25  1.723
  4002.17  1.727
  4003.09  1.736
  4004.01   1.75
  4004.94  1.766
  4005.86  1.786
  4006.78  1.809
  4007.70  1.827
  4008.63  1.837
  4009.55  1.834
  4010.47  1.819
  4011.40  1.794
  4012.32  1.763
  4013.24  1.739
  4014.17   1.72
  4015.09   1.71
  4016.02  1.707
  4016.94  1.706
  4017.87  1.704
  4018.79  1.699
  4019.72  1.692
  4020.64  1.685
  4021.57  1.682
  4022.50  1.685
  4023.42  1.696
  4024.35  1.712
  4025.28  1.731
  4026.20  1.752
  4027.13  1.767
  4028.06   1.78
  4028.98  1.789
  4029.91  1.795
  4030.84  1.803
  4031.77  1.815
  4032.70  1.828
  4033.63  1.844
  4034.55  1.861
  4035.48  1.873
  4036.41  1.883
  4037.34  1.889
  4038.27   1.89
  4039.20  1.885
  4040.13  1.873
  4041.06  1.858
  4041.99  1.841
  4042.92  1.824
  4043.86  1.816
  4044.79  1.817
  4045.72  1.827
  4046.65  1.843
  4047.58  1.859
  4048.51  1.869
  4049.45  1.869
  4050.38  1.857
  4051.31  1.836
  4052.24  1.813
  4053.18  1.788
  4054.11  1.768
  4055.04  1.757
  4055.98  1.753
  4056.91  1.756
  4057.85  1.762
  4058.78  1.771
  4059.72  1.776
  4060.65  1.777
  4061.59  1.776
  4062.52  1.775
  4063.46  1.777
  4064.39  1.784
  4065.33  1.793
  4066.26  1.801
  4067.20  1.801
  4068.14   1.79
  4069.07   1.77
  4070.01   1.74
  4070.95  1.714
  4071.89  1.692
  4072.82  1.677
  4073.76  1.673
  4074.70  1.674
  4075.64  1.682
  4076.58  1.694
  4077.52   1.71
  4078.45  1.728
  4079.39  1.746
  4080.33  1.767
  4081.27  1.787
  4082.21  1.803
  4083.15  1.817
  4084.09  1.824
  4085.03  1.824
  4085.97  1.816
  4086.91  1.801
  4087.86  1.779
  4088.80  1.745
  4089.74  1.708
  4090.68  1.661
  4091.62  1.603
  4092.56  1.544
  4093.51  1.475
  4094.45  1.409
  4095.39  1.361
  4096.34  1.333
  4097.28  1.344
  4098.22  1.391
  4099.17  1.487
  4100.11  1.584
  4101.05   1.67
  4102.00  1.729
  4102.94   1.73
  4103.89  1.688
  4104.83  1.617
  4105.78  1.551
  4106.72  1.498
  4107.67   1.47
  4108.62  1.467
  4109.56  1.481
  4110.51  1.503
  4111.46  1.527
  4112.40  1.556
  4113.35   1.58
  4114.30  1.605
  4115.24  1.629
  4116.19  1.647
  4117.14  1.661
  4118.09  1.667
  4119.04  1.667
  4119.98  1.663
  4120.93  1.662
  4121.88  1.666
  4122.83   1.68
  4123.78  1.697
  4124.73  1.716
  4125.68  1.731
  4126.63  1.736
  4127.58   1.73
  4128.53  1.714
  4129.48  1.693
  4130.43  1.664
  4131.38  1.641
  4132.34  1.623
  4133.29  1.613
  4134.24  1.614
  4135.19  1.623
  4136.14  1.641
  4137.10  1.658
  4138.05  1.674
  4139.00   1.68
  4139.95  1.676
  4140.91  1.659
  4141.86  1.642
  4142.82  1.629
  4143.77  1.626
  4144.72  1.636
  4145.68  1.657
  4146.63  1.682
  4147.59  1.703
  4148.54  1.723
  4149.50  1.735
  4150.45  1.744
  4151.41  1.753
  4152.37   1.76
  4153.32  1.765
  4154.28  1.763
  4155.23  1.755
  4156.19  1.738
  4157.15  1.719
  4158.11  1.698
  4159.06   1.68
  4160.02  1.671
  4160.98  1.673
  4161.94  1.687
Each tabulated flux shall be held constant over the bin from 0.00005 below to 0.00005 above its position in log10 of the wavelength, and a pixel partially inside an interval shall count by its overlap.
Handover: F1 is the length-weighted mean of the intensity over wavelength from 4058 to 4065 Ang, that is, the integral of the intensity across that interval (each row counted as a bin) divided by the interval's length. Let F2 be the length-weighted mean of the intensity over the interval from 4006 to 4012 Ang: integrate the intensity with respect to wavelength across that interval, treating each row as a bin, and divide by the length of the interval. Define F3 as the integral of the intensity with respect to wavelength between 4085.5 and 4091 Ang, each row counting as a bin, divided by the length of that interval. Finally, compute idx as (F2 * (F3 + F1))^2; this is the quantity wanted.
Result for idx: 41.2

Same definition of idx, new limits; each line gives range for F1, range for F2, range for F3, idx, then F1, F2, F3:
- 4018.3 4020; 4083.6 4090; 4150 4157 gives 38.0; 1.70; 1.79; 1.75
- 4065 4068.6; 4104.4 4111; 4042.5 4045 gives 29.7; 1.80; 1.51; 1.81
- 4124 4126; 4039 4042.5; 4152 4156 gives 42.1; 1.72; 1.86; 1.76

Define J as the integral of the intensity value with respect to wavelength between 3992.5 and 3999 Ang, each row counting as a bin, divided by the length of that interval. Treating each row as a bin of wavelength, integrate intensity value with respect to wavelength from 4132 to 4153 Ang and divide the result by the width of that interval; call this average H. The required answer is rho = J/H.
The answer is 1.09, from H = 1.67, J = 1.81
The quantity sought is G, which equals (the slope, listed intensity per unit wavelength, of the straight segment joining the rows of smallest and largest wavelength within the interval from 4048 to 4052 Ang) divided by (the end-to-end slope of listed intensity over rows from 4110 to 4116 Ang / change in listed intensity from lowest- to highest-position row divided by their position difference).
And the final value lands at -0.4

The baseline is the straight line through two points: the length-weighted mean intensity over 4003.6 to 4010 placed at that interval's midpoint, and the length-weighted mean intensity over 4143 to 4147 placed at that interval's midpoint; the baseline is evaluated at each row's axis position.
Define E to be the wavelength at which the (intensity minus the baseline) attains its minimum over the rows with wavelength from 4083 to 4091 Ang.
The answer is 4090.68 Ang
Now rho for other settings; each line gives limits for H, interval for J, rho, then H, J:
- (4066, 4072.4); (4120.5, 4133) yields 0.96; 1.76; 1.69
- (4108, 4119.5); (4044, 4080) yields 1.12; 1.58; 1.77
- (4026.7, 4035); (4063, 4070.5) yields 0.98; 1.81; 1.78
